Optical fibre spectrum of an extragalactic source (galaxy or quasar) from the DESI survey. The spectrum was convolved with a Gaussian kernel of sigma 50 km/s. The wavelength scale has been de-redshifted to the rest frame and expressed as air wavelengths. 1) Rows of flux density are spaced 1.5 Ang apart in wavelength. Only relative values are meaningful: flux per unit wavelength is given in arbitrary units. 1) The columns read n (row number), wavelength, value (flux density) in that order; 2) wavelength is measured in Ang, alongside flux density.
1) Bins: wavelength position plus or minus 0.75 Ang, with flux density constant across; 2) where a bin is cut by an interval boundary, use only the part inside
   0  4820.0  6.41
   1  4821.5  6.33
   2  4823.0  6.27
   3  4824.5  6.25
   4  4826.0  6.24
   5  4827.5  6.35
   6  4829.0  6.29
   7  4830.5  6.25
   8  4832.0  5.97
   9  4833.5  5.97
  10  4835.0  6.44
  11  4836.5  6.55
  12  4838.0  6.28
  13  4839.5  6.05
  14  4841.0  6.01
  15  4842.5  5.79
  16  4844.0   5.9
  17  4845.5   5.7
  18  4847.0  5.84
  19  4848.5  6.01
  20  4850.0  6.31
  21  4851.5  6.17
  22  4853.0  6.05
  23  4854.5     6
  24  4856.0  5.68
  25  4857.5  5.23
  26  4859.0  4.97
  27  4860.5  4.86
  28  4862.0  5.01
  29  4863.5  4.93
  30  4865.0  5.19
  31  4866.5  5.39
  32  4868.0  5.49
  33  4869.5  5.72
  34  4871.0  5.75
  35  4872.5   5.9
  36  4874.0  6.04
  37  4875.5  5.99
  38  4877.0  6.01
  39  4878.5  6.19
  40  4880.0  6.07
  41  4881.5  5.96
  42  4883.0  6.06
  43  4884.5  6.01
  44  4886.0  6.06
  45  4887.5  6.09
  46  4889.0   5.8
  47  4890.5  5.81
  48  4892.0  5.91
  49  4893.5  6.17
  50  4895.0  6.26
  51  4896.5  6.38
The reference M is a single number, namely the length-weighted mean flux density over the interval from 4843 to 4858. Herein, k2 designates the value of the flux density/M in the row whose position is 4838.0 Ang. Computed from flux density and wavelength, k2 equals 1.06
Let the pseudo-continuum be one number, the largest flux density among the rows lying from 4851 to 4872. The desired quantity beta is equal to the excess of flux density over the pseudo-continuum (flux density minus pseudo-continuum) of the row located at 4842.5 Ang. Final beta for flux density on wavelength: -0.38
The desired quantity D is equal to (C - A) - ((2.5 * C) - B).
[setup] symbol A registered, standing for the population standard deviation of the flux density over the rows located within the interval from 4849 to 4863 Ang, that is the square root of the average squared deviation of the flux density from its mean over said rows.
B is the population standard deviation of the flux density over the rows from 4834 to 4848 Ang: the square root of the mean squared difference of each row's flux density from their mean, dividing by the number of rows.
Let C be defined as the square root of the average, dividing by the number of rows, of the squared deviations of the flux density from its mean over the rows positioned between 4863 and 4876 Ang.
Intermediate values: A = 0.54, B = 0.28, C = 0.36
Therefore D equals -0.8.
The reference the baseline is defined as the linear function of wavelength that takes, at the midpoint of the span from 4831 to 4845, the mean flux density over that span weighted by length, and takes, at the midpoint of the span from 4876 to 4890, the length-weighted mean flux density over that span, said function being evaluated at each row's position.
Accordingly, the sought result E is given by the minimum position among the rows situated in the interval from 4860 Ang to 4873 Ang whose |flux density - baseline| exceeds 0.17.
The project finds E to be 4860.5 Ang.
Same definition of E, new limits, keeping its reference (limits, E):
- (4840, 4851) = 4842.5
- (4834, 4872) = 4835.0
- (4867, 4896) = 4868.0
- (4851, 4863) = 4856.0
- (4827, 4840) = 4827.5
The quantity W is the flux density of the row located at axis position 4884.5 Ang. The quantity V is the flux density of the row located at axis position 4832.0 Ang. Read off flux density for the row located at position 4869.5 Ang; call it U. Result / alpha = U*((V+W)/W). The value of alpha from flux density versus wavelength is 11.4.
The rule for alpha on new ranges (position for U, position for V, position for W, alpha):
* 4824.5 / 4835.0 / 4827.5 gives 12.6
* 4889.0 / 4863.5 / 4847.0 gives 10.7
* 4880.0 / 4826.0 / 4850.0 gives 12.1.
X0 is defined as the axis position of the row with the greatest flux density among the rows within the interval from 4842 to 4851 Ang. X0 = 4850.0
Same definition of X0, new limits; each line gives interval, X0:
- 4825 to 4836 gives 4835.0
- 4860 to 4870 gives 4869.5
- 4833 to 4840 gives 4836.5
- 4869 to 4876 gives 4874.0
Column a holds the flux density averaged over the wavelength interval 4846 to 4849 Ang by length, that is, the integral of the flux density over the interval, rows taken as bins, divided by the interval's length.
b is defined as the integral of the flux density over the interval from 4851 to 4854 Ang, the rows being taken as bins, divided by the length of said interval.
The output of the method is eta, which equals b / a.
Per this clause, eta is 1.03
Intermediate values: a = 5.9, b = 6.1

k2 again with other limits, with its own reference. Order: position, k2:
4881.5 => 1.01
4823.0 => 1.06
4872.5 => 1.00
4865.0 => 0.88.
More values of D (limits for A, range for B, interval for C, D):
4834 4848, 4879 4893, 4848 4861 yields -0.9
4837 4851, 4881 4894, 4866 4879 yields -0.5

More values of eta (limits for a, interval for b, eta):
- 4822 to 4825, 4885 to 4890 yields 0.95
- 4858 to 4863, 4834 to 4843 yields 1.25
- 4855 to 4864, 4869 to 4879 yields 1.16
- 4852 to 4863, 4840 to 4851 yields 1.10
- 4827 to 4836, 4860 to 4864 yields 0.79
